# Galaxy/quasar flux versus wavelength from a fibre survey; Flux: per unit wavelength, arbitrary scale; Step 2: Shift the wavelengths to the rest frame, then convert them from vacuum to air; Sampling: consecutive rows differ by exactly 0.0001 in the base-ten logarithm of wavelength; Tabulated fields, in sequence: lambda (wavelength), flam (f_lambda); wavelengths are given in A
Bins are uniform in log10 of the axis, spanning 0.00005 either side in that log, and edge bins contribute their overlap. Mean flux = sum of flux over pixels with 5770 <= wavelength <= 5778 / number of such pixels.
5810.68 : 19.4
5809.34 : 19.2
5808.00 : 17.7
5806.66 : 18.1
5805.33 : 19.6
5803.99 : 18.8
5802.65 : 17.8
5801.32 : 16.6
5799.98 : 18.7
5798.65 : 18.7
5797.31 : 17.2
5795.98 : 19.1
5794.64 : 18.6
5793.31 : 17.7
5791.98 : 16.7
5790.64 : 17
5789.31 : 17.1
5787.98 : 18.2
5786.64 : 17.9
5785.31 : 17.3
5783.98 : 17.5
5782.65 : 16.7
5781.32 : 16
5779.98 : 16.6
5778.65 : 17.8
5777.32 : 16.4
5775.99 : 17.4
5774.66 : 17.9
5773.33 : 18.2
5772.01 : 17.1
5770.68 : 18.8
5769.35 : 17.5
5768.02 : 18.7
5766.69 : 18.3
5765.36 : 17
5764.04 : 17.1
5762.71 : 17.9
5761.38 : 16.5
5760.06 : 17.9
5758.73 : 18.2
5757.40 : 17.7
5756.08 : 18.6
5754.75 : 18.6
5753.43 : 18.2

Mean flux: 17.6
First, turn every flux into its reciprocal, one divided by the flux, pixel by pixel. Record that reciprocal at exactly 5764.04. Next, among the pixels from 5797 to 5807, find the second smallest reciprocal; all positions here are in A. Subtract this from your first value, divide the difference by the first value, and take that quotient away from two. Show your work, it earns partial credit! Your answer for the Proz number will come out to 1.91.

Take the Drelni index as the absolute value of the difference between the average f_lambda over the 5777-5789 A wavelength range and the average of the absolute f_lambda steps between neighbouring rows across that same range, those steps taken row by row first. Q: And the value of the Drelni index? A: 16.4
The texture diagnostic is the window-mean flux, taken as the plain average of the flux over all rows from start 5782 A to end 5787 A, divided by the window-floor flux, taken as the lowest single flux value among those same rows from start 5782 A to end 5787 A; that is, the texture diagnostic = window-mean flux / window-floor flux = 1.04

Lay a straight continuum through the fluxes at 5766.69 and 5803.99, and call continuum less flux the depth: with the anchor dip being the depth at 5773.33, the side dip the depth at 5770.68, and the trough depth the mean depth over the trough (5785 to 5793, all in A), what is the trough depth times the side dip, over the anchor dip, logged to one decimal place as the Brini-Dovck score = -2.9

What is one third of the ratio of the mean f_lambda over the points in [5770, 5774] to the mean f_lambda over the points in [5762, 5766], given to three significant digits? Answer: 0.347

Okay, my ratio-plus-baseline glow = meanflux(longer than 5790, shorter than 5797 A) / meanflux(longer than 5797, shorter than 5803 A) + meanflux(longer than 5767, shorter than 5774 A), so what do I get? 19.1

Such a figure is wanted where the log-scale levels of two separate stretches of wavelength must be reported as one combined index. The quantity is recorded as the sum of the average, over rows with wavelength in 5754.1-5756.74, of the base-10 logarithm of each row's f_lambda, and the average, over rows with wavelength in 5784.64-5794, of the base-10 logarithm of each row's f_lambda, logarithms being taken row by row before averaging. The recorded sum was 2.51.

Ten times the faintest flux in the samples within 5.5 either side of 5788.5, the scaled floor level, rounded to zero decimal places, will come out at 167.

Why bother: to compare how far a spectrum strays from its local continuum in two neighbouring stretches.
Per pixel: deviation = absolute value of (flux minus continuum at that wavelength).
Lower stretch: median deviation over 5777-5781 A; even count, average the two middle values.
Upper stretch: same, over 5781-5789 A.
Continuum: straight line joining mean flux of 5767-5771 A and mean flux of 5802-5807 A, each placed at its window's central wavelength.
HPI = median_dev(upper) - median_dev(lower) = -0.8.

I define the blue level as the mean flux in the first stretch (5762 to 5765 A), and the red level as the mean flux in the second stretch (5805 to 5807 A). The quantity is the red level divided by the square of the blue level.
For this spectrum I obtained 0.062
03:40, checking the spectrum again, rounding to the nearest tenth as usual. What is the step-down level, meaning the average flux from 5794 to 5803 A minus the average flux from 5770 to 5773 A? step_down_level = 0.1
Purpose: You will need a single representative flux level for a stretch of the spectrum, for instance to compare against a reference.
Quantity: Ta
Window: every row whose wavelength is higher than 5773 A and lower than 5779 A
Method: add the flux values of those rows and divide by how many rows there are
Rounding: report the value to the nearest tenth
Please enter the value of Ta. 17.5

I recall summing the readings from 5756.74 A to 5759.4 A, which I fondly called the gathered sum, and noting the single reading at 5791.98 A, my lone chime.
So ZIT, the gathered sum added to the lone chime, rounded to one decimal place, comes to 52.6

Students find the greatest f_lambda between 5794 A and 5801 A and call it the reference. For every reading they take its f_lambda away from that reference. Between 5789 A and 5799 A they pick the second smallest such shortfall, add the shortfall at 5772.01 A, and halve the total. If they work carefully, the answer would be 1.20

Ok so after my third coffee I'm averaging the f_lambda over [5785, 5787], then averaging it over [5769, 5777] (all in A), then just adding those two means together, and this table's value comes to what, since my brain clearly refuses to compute 35.4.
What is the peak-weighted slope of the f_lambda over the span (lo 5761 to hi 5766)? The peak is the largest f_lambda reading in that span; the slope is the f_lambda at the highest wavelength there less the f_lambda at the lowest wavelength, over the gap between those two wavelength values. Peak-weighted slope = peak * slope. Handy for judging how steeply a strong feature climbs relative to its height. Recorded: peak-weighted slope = 2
